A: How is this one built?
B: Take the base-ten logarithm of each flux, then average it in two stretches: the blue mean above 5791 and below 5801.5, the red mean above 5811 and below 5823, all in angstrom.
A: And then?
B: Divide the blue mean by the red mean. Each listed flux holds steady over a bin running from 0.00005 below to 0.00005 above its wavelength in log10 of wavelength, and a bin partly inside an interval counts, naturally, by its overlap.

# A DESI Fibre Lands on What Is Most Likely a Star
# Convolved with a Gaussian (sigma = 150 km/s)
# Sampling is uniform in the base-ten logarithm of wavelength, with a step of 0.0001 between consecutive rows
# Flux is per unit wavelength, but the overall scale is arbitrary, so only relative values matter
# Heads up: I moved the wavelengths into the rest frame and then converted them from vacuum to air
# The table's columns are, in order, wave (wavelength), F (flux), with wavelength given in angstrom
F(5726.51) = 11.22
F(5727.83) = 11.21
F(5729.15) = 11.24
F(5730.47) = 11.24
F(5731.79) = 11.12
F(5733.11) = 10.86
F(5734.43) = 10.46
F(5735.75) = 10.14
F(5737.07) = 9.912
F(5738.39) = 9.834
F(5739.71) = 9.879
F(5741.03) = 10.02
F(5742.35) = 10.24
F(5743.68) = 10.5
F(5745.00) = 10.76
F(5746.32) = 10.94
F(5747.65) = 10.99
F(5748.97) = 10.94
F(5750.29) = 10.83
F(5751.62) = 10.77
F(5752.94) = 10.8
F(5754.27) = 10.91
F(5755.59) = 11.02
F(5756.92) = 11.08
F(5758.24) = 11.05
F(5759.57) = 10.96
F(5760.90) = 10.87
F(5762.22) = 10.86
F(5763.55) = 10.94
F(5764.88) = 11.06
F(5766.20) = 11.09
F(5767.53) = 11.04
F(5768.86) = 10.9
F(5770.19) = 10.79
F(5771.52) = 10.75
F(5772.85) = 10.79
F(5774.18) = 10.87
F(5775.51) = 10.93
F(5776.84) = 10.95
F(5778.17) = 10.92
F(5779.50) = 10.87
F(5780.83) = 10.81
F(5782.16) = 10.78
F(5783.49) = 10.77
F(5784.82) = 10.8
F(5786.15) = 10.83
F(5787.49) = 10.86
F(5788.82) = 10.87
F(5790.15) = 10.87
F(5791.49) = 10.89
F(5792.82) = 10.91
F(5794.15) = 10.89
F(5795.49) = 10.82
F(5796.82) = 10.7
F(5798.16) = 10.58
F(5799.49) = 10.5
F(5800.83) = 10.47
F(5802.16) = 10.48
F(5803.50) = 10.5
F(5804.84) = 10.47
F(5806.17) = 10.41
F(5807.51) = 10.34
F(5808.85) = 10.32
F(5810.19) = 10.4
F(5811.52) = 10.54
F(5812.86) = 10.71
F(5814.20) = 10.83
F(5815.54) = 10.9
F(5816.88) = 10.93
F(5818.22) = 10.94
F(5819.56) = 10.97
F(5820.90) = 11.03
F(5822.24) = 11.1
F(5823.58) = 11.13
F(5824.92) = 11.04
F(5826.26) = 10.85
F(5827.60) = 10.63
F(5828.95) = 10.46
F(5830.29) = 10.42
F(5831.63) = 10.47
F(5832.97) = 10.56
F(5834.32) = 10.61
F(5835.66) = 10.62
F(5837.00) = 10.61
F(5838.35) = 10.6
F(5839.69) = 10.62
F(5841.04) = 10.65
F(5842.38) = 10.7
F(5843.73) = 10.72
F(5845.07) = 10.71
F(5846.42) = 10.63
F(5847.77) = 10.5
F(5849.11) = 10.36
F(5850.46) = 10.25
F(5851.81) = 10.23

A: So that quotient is 0.99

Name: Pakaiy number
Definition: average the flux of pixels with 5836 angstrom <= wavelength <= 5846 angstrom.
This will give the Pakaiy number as 10.7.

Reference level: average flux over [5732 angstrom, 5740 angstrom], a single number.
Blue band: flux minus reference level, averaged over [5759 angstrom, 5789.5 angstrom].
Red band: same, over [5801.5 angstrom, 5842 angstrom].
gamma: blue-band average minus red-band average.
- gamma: 0.21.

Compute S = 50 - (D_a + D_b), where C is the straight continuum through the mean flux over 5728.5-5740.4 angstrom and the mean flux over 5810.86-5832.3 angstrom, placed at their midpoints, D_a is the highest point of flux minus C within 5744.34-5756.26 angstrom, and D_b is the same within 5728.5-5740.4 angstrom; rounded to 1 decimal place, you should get 48.8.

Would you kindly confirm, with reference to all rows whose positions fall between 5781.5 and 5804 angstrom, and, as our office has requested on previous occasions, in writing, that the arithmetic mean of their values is 10.7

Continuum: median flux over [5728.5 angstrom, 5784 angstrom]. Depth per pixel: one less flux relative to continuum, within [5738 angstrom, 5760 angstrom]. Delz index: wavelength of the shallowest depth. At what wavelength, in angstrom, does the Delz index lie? 5756.92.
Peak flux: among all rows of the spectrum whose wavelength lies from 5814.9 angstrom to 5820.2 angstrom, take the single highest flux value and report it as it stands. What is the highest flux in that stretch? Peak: 10.97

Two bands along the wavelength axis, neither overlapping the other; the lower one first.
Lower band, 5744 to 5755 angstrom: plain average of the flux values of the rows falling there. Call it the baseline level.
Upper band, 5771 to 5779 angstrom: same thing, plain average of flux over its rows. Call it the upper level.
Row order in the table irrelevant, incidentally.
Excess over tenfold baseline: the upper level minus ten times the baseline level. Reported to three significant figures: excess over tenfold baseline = -97.8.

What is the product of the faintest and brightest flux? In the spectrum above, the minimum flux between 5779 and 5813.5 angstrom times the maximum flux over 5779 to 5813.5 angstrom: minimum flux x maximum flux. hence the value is 113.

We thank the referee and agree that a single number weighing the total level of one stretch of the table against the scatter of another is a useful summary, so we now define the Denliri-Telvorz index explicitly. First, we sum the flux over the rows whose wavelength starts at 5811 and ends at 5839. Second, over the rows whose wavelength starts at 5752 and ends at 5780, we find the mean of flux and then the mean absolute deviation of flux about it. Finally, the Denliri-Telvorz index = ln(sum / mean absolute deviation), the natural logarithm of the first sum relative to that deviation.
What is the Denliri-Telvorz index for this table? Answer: 7.9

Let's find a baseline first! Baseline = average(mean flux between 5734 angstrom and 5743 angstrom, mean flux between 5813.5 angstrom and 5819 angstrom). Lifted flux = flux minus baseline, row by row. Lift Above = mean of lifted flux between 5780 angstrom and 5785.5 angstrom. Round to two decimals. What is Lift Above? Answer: 0.31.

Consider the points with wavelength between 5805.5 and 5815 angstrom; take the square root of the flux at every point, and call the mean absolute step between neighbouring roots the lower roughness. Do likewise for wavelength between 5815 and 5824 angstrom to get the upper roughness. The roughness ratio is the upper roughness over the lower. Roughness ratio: 0.38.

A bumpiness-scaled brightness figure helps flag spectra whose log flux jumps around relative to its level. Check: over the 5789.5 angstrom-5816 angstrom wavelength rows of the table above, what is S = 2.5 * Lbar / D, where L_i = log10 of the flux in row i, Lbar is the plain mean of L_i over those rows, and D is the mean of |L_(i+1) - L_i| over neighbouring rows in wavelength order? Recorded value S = 938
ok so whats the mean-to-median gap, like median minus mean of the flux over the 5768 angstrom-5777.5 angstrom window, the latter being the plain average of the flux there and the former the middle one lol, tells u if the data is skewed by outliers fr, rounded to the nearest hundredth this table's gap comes 0.02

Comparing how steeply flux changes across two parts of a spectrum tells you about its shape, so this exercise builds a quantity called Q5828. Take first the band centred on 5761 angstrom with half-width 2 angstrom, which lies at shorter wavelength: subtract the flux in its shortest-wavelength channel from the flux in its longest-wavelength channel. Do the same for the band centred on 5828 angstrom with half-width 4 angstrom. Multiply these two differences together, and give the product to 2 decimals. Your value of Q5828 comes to 0.06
